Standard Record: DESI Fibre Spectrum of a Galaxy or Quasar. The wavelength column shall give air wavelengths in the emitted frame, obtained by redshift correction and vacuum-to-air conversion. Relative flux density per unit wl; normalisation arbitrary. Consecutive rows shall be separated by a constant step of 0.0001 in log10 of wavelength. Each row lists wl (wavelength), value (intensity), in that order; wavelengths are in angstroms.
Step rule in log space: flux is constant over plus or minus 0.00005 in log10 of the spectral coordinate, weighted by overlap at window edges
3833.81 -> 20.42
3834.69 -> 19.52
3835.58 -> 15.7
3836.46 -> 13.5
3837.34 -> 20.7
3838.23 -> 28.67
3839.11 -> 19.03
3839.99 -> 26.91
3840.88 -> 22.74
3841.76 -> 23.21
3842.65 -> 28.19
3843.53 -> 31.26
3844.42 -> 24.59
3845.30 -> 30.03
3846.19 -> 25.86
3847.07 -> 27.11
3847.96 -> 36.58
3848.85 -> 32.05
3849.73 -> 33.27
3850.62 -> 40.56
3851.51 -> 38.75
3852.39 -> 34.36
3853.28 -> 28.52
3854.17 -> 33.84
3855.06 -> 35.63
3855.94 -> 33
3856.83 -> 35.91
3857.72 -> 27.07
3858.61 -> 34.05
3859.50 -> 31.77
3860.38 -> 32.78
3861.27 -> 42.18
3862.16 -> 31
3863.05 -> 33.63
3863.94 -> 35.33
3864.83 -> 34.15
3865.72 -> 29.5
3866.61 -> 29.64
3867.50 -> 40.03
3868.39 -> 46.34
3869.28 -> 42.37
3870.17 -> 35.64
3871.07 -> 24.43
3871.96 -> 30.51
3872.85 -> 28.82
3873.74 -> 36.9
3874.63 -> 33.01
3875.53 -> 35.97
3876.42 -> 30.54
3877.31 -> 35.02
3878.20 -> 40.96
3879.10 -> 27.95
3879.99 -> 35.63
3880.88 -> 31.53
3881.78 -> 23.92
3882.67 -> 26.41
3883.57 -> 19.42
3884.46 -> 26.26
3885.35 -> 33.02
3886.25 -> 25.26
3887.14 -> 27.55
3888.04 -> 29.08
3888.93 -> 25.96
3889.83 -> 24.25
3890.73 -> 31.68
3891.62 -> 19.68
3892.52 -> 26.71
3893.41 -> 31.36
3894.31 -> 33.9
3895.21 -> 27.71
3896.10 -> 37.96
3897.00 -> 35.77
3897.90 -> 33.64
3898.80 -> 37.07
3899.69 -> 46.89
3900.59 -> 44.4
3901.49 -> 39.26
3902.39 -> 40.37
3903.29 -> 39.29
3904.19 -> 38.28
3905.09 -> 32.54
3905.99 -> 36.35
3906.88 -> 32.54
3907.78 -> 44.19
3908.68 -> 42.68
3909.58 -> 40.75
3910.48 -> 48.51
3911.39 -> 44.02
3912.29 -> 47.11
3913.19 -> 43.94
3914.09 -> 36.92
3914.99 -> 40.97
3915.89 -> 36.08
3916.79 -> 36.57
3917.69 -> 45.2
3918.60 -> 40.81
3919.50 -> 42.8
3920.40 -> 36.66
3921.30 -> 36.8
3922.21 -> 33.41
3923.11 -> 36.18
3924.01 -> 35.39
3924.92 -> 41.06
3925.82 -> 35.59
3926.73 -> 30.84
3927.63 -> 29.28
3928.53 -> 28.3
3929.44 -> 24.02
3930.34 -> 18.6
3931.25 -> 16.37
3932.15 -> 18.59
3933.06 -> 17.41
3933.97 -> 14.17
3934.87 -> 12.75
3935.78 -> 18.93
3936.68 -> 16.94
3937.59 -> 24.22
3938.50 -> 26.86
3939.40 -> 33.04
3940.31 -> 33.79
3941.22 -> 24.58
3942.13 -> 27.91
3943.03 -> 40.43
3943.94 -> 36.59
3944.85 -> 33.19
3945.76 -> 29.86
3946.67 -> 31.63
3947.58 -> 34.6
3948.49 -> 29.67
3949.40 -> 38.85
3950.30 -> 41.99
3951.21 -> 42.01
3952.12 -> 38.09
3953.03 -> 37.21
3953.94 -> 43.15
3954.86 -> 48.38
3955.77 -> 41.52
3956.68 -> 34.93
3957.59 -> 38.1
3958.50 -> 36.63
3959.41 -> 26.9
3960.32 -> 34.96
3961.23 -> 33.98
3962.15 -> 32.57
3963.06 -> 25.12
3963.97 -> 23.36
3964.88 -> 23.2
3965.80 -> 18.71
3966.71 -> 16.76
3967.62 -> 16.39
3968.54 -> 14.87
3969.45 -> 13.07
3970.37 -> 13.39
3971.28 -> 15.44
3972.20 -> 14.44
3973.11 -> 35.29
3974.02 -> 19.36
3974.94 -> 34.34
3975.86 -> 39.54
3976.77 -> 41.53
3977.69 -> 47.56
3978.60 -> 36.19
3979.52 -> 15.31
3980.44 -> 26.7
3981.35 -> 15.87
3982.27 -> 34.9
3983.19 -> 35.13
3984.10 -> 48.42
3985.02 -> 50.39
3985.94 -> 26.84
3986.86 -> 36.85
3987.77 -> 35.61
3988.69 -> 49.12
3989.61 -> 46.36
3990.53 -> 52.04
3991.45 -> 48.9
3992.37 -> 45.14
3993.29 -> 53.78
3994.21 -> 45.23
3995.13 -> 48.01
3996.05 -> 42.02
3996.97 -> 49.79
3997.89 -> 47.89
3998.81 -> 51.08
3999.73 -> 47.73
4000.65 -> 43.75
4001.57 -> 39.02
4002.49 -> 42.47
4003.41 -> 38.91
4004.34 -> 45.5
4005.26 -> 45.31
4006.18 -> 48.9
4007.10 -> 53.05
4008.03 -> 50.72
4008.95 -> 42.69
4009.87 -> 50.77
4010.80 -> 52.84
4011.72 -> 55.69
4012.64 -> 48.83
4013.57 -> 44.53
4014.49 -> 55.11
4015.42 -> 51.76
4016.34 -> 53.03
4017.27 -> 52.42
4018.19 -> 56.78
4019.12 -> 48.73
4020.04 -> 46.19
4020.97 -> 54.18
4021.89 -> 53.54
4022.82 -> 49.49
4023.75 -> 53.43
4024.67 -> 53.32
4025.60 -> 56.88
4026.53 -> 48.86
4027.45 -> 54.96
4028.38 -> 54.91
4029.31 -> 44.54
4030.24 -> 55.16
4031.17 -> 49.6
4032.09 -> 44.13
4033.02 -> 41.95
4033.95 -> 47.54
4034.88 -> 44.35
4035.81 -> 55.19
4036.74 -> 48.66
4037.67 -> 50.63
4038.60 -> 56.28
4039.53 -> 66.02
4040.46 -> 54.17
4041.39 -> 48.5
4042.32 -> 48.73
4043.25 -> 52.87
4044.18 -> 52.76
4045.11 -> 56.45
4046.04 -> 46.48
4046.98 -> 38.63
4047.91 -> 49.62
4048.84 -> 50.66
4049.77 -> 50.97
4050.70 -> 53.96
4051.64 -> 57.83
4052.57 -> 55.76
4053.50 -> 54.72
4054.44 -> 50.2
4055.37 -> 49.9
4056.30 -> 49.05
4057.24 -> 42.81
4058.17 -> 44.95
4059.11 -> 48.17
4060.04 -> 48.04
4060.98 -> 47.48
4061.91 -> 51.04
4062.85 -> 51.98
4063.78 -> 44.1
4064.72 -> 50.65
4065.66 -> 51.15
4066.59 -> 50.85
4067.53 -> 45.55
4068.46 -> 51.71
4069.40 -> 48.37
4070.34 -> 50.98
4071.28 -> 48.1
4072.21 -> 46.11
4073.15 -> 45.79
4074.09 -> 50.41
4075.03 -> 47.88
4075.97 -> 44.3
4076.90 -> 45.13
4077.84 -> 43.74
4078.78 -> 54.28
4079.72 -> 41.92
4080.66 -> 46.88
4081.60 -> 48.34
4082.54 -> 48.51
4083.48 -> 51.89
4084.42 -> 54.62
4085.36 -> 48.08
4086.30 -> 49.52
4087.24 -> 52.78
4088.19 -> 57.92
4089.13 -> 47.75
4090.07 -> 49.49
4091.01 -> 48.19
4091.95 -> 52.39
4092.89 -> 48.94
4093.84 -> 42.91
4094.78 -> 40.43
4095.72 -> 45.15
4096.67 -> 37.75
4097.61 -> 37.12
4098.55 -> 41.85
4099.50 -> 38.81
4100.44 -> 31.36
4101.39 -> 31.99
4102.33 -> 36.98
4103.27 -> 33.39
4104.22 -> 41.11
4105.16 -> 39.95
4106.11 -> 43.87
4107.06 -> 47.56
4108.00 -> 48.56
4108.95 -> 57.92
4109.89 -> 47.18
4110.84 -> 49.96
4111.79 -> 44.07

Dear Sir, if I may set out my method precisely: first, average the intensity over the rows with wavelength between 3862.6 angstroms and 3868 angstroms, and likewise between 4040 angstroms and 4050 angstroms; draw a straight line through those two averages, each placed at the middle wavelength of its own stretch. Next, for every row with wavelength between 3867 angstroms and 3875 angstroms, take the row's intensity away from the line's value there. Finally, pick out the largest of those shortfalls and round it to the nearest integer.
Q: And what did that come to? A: 10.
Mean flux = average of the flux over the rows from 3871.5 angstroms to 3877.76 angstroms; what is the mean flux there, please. 33.0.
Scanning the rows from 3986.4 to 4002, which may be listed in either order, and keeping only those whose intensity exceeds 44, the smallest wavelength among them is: 3988.69 angstroms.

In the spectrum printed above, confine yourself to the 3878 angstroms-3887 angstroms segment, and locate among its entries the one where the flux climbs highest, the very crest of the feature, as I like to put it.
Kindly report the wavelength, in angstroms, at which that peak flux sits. 3878.20 angstroms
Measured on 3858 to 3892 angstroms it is 3868.39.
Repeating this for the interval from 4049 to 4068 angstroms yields 4051.64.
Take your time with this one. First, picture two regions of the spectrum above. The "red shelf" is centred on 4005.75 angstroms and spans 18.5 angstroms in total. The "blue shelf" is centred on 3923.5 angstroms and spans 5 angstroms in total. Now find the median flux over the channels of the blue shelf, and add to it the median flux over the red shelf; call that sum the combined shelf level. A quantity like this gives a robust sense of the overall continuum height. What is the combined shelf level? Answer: 84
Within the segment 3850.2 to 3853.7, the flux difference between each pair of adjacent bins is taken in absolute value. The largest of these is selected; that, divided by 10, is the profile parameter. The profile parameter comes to 0.58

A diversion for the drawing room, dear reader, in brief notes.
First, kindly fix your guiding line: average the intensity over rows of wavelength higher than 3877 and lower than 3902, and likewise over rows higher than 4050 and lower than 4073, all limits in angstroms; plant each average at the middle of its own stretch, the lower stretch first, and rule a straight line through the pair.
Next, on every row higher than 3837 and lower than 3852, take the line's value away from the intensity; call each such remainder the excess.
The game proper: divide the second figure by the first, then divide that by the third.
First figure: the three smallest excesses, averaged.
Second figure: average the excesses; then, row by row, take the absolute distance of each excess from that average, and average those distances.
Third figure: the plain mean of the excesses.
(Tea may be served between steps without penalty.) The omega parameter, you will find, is -0.4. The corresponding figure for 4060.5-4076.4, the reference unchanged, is 0.2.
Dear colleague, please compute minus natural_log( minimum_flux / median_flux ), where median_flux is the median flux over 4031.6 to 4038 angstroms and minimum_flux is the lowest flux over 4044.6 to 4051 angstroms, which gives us 0.2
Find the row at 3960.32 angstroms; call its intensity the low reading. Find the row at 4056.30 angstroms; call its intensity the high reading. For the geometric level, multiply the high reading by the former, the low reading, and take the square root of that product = 41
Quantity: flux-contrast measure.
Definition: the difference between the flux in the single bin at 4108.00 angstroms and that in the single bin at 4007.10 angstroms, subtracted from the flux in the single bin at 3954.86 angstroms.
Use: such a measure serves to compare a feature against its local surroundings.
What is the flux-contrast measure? 53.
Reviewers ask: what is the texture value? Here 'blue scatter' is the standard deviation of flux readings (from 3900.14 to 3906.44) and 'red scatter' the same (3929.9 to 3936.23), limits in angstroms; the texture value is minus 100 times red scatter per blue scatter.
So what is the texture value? -66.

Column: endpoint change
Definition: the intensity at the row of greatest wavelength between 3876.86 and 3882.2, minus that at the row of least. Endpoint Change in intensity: -11.1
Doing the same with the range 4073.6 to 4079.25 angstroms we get 3.9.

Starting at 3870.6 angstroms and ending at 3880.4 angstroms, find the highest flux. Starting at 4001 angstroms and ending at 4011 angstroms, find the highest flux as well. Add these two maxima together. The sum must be 94.0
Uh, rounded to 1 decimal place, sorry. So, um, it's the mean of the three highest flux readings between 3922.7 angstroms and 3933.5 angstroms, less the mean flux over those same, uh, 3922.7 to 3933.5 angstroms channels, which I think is 10.0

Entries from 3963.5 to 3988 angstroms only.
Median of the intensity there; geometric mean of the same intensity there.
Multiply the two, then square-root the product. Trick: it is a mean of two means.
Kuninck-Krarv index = 26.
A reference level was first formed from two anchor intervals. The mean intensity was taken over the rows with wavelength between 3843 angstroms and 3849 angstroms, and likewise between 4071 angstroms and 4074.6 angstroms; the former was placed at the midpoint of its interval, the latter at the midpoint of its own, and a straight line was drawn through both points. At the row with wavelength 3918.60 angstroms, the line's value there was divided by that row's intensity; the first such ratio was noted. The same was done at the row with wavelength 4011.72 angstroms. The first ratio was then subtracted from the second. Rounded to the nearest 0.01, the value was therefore -0.10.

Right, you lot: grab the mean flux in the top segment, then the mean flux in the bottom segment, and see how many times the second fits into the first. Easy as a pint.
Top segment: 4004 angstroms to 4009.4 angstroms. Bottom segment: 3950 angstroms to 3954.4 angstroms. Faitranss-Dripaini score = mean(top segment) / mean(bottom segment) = 1.18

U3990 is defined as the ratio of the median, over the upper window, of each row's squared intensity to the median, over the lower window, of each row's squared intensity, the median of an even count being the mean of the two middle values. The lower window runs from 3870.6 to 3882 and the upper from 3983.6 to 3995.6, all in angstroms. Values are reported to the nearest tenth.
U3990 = 2.3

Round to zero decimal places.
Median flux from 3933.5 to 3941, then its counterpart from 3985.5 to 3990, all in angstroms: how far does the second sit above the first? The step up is 15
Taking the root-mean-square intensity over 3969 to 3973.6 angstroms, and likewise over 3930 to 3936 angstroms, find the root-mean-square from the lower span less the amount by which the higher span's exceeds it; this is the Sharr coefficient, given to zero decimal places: 13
